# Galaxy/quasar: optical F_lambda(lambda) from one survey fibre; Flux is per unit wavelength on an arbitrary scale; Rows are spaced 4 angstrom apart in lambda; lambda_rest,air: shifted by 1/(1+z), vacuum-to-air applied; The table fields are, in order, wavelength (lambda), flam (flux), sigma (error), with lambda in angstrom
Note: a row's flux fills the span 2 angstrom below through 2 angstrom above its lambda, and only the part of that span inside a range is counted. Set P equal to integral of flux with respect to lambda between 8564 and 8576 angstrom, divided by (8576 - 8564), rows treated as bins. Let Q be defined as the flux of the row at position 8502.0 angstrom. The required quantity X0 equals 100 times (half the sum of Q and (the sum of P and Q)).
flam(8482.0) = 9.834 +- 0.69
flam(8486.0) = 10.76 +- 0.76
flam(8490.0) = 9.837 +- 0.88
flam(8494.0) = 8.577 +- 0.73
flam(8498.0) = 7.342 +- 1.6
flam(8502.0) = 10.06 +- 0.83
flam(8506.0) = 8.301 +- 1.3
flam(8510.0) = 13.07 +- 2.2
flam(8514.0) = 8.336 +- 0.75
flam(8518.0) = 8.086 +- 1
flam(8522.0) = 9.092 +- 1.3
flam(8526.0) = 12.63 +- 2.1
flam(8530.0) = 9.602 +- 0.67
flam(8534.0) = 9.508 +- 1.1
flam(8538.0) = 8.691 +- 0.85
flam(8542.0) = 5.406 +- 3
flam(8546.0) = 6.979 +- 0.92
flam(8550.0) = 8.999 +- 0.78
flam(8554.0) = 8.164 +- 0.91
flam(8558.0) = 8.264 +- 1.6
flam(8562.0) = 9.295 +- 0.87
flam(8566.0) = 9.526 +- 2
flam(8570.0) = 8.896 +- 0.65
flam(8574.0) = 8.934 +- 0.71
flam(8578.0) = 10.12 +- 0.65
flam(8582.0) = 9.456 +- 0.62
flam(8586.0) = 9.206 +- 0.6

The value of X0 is 1462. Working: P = 9.1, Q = 10.06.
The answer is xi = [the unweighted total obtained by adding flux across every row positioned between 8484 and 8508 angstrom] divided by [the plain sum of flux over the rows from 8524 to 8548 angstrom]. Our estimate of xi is 1.04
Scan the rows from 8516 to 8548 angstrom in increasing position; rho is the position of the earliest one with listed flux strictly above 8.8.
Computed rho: 8522.0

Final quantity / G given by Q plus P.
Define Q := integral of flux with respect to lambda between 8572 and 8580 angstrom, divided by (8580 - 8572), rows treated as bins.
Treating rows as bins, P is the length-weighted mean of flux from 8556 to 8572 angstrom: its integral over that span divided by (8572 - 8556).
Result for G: 18.5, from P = 9.0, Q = 9.5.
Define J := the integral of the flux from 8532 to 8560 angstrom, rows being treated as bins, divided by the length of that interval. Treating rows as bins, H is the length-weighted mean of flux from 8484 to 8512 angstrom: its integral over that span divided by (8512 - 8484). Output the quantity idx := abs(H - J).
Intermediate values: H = 9.7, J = 8.00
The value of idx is 1.7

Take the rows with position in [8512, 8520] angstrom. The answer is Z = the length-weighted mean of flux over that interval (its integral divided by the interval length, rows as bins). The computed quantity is 8.2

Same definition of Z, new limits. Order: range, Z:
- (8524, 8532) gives 11.1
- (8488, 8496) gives 9.2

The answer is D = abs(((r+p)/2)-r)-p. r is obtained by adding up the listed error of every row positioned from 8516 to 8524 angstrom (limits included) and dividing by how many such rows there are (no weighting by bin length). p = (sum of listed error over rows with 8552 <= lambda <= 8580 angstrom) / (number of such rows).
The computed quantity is -1.01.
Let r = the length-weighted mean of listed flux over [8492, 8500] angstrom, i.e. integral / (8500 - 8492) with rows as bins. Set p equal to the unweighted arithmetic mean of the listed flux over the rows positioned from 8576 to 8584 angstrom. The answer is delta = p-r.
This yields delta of 1.8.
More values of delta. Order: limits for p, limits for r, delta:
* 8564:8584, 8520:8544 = 0.2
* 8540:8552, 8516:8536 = -2.7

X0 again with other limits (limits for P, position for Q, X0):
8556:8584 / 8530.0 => 1421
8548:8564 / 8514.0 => 1268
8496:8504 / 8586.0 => 1356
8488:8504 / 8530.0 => 1408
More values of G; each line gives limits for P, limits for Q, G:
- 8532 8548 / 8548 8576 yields 16.5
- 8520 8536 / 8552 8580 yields 19.2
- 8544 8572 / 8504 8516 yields 18.5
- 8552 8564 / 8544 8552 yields 16.6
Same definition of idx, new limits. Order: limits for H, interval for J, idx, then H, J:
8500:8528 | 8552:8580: 0.9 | 9.9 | 9.03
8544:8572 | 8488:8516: 0.8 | 8.6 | 9.36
